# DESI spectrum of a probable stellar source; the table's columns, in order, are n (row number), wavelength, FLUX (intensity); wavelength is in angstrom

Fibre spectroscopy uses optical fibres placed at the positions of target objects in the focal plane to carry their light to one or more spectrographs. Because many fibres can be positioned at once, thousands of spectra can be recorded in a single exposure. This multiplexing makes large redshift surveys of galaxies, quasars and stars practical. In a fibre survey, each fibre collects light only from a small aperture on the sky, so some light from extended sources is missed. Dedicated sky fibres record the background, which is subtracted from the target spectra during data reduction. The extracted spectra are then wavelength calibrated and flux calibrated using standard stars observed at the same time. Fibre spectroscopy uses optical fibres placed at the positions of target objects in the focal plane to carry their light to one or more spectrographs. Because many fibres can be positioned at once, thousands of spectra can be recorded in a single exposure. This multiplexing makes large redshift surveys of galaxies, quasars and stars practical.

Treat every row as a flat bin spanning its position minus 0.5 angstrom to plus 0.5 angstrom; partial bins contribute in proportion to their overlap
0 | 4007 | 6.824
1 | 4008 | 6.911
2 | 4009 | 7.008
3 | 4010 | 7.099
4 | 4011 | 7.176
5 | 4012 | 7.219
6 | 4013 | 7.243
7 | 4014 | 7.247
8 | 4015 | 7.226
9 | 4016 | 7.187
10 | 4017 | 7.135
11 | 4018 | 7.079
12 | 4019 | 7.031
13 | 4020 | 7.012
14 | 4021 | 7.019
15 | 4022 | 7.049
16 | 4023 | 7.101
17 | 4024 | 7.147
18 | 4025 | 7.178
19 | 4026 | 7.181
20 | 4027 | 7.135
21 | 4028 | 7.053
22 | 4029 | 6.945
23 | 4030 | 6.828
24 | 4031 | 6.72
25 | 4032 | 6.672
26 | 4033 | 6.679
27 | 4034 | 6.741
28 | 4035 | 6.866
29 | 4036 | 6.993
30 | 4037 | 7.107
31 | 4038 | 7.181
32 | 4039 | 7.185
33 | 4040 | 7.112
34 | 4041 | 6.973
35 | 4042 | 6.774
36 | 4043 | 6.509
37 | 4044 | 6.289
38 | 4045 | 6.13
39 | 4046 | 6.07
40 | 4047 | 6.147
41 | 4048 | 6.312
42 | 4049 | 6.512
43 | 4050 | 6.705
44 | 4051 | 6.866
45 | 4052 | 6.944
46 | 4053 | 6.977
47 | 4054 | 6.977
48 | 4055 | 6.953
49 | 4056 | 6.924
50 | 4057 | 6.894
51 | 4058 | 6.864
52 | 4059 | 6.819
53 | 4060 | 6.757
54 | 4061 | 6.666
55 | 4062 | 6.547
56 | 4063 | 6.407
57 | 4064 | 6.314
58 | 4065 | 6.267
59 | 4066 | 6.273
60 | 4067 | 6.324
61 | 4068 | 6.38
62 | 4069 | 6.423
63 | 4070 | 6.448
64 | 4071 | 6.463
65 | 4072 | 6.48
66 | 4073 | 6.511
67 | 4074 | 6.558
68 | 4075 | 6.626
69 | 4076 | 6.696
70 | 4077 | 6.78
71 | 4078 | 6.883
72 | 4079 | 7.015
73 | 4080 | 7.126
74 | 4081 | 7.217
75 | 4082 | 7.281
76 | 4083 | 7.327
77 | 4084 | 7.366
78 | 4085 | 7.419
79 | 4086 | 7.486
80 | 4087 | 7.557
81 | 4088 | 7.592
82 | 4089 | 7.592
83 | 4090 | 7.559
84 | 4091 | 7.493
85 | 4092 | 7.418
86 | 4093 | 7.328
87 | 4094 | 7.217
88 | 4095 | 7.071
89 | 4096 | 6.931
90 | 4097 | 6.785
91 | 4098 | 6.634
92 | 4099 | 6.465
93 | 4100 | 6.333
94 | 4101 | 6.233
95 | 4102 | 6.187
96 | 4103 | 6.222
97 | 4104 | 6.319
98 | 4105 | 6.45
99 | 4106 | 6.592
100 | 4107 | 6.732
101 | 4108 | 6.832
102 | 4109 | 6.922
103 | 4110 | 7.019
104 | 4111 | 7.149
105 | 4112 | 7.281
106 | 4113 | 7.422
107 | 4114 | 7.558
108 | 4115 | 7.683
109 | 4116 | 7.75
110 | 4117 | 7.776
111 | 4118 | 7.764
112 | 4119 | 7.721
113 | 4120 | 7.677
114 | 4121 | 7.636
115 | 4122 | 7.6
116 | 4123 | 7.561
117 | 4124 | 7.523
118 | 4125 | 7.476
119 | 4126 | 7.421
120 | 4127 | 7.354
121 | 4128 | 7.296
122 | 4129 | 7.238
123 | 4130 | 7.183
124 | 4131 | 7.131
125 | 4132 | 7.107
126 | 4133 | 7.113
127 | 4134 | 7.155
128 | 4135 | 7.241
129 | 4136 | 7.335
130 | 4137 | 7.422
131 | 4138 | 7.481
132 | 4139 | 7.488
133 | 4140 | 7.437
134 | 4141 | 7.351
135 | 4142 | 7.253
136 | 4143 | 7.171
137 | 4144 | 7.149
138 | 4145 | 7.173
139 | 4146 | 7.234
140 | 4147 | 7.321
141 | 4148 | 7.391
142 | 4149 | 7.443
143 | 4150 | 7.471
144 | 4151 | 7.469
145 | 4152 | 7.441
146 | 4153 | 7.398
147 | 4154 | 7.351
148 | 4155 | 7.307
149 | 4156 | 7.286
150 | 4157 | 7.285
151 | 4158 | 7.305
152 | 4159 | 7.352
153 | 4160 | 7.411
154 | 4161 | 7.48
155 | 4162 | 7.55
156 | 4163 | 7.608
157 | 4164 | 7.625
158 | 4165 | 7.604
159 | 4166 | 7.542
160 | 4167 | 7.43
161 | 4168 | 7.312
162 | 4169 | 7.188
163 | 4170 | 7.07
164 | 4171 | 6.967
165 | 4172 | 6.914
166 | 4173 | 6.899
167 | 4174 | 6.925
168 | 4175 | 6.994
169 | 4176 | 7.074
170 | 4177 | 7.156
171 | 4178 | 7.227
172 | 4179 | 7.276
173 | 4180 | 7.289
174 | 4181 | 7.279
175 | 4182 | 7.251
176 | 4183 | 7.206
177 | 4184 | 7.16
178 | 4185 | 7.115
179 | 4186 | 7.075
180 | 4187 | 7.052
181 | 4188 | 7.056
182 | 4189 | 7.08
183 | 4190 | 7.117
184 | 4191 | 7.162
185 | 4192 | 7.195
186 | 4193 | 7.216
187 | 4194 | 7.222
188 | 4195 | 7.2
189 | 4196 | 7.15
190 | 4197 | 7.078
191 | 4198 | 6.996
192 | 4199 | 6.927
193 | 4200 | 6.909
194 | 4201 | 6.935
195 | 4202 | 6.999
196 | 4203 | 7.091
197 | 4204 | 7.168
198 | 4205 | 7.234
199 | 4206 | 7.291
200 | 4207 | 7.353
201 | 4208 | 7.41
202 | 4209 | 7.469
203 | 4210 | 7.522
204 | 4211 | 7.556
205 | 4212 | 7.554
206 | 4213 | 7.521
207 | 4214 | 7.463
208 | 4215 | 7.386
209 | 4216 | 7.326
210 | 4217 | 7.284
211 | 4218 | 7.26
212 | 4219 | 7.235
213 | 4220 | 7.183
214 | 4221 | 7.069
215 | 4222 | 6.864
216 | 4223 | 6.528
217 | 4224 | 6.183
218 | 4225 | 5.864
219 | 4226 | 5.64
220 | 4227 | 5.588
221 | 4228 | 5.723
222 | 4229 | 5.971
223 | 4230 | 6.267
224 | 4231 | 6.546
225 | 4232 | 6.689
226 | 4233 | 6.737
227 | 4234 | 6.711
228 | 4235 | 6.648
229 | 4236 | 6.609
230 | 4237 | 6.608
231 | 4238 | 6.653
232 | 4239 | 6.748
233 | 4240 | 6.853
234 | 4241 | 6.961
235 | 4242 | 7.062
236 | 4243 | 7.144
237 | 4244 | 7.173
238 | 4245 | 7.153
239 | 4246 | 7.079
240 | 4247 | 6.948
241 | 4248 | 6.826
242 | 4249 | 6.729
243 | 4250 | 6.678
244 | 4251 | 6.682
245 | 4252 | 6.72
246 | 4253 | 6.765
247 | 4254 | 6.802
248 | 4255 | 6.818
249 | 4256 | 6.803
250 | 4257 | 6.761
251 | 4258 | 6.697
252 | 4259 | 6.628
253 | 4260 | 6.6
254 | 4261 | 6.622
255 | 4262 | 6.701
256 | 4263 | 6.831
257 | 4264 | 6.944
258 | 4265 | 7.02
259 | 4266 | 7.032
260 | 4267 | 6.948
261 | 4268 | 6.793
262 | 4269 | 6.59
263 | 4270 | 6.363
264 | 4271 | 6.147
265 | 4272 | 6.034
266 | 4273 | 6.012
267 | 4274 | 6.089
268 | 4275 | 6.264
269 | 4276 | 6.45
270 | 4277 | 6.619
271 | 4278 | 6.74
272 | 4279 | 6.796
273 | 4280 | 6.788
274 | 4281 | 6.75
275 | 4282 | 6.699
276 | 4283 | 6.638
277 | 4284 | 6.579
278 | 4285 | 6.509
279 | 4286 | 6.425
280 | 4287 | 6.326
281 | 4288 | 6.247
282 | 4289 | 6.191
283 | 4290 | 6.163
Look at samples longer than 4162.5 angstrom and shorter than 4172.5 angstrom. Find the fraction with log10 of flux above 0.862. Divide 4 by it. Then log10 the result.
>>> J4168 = 0.82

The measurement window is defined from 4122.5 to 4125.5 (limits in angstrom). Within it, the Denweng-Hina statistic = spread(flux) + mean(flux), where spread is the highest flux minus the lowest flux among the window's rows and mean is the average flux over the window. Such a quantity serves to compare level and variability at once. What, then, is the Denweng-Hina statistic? 7.6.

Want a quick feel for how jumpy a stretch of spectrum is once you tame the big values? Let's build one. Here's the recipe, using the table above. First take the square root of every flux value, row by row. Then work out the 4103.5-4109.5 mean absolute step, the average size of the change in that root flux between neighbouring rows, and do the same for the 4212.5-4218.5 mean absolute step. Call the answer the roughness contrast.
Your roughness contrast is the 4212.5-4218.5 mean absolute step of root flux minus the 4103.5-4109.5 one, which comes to -0.014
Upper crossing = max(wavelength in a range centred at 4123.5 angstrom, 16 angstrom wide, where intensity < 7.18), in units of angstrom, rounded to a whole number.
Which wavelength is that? 4131 angstrom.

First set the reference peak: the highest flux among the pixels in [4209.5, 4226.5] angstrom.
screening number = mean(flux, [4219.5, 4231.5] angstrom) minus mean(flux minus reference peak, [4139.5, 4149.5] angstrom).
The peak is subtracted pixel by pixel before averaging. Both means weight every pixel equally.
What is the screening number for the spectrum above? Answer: 6.55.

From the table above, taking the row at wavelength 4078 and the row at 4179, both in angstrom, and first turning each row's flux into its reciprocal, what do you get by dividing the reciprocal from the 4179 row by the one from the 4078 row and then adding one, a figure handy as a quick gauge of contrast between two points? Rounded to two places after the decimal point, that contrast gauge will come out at 1.95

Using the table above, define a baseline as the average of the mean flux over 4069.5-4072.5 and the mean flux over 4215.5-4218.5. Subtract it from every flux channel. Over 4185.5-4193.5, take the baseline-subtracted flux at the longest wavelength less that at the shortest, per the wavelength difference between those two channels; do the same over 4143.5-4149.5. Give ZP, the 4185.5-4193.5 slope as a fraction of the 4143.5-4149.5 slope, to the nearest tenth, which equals 0.3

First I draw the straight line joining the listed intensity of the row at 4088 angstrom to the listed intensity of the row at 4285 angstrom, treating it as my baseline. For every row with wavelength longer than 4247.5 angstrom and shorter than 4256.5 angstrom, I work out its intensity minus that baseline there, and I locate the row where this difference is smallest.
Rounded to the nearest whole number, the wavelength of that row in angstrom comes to 4250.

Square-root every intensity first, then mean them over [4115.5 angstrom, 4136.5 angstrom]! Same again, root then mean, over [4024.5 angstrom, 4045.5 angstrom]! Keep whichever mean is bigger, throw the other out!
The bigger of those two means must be 2.73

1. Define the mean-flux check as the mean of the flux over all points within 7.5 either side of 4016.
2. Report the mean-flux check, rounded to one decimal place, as 7.1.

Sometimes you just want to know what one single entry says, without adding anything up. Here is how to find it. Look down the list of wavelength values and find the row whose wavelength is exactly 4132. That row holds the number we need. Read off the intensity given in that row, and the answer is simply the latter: 7.107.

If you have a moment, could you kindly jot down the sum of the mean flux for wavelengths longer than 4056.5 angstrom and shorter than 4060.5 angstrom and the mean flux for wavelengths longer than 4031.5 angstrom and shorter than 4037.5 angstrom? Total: 13.7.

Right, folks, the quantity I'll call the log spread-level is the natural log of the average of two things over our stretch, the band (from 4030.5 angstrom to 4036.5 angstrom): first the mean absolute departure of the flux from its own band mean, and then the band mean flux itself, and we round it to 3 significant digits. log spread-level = 1.24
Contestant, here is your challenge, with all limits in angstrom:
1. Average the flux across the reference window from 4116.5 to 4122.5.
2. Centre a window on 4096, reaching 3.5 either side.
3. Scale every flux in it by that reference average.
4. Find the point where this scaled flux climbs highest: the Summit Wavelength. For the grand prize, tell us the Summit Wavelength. 4093 angstrom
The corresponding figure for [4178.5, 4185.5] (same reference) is 4180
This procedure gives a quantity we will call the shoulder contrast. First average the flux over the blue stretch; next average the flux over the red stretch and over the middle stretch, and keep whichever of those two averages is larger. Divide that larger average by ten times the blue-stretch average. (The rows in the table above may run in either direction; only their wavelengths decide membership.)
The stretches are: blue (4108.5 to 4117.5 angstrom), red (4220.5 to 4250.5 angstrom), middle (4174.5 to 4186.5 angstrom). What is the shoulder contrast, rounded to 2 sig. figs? 0.097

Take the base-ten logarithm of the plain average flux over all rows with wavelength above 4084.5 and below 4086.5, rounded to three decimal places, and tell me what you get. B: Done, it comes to 0.872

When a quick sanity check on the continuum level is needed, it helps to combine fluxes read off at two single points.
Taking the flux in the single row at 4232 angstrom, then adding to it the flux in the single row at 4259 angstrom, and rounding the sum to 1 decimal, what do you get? 13.3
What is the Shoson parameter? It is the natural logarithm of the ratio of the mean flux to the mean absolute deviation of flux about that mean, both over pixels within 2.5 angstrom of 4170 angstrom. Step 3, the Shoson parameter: 4.02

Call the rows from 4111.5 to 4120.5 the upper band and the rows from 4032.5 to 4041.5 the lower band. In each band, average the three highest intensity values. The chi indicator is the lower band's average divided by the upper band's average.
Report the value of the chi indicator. 0.92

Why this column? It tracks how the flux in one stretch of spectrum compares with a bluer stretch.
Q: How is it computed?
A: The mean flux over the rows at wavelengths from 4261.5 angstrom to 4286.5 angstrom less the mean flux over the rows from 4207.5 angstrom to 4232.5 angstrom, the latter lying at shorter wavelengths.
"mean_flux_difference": -0.3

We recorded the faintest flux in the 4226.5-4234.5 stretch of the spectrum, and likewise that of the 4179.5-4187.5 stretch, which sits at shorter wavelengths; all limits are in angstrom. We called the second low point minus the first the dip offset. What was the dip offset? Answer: 1.5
